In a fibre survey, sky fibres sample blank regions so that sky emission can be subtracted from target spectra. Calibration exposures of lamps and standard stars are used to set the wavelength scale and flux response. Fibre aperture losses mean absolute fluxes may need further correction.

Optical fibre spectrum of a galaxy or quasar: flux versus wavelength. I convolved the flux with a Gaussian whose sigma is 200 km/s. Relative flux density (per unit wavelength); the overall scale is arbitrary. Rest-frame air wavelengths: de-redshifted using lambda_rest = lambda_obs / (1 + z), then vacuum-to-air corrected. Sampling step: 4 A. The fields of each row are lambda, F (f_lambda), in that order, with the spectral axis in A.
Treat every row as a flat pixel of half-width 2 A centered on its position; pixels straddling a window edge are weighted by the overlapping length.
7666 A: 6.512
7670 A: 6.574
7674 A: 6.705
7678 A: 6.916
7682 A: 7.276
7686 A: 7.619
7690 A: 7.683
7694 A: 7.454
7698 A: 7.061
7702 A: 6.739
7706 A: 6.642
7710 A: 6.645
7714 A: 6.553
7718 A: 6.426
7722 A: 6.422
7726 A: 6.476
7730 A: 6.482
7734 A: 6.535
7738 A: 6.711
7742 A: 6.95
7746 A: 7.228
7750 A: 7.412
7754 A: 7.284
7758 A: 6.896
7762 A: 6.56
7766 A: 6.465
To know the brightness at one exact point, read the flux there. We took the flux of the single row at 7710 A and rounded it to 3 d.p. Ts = 6.645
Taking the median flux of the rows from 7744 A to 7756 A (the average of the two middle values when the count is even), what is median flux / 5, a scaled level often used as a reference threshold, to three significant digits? 1.46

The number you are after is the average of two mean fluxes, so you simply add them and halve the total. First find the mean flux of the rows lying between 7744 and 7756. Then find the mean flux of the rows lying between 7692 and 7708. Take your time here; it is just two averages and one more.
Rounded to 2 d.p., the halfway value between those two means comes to 7.14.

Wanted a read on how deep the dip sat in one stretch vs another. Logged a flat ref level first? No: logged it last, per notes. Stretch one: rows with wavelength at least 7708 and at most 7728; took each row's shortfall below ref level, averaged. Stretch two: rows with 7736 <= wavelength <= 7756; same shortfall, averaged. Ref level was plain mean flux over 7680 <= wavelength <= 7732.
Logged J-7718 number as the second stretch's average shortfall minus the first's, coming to -0.6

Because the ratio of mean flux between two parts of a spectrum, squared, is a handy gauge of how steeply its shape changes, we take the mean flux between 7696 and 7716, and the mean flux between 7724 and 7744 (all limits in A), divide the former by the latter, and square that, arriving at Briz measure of 1.03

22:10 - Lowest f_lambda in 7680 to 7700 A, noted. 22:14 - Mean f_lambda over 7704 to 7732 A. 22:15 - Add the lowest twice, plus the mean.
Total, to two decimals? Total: 20.64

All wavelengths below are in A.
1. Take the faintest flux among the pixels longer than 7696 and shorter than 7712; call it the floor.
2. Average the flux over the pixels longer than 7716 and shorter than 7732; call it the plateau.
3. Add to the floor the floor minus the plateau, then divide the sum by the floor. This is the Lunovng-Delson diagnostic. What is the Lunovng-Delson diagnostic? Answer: 1.03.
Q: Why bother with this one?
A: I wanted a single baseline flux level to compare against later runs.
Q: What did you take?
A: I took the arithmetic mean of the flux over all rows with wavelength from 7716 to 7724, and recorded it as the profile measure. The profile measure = 6.4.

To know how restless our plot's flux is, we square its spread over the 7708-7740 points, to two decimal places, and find 0.01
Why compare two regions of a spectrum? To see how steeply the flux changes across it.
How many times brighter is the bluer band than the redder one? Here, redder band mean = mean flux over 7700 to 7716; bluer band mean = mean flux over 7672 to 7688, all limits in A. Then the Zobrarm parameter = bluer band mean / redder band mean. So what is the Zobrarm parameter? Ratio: 1.07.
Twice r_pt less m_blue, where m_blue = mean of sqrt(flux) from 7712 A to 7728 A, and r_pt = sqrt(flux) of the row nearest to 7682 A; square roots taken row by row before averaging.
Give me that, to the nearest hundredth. 2.85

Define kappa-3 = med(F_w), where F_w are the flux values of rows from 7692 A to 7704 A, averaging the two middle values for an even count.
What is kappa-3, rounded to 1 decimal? 7.1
